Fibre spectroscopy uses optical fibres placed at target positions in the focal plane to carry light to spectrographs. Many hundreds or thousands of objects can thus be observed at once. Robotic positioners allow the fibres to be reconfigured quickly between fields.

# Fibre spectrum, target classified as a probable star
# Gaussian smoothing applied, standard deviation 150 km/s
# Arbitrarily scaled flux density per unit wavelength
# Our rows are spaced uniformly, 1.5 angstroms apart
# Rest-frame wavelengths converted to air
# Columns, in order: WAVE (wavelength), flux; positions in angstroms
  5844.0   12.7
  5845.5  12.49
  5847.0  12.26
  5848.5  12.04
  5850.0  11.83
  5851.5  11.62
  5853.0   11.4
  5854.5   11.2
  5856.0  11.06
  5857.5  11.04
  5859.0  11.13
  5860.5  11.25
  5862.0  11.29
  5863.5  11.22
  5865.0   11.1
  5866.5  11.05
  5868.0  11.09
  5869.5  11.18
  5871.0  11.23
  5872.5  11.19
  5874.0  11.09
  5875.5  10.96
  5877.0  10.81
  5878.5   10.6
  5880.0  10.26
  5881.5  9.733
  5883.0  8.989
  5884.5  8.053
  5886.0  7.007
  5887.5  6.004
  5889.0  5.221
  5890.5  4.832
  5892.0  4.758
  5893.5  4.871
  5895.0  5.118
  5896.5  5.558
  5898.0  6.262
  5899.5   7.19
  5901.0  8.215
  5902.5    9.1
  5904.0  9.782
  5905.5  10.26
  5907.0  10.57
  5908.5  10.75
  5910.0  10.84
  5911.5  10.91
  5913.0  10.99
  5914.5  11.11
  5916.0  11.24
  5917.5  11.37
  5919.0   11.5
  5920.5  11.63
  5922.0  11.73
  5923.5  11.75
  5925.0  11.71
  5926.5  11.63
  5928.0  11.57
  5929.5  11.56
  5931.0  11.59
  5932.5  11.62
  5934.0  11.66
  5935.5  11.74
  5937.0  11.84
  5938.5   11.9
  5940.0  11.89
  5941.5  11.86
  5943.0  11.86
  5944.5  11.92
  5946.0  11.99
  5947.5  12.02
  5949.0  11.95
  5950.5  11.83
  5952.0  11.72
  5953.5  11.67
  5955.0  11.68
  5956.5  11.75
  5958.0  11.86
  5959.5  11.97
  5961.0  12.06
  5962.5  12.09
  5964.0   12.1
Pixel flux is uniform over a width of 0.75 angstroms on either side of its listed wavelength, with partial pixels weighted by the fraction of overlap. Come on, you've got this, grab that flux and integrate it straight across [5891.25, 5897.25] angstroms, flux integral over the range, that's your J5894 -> 30.5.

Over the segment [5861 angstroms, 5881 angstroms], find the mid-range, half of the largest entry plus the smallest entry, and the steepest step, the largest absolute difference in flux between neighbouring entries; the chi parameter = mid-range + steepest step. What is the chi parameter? 11.1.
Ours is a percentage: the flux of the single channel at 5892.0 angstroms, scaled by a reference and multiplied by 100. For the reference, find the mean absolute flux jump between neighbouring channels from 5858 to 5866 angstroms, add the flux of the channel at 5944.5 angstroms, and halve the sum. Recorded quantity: 79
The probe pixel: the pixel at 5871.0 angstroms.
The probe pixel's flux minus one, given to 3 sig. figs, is 10.2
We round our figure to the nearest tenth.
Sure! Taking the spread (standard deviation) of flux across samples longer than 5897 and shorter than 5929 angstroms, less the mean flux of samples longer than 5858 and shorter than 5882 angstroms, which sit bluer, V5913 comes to -9.4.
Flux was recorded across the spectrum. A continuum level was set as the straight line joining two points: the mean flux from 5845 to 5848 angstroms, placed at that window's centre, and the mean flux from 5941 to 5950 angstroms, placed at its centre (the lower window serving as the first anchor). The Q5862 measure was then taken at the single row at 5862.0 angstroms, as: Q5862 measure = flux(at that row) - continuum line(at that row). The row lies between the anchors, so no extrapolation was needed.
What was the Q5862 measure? -1.0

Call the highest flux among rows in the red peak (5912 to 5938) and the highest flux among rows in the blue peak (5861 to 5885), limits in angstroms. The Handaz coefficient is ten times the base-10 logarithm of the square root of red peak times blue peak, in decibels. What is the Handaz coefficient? 10.6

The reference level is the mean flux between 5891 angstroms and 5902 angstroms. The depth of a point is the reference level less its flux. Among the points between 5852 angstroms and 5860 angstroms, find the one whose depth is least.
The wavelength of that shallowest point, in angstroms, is 5853.0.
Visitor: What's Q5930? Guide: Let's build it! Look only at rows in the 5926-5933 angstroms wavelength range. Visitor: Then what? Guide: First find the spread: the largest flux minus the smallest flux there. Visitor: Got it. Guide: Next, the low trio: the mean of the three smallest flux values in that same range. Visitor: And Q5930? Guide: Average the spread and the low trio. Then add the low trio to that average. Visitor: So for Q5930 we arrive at 17.4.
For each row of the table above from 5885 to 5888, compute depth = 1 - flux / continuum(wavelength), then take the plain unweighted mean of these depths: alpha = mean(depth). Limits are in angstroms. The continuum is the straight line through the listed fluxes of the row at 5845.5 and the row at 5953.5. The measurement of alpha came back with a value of 0.5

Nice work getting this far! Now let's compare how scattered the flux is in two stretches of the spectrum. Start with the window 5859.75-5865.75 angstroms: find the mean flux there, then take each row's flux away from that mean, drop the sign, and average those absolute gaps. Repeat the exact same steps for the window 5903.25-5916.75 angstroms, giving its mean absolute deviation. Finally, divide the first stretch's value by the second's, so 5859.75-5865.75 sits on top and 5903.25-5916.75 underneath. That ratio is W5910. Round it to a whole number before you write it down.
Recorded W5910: 0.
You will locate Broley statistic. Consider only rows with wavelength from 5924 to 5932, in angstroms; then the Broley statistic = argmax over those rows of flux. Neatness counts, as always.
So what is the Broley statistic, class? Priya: 5925.0 angstroms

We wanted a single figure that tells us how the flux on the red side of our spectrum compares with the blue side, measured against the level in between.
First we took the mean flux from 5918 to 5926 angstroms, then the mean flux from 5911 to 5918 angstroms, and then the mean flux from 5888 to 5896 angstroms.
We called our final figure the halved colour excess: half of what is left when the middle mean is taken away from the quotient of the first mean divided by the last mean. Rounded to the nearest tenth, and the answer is -4.4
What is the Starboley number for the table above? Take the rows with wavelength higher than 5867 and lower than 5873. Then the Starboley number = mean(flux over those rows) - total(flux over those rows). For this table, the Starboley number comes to -34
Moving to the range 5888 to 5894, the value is -15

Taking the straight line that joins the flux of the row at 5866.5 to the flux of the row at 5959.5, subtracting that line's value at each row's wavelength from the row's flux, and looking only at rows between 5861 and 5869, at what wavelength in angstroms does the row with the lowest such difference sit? 5866.5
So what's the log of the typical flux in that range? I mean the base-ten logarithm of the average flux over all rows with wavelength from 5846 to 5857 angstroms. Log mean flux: 1.07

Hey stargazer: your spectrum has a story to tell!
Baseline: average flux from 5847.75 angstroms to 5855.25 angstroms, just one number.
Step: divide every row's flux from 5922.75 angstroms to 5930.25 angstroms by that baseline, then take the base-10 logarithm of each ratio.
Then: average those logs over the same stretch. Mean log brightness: 0.001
